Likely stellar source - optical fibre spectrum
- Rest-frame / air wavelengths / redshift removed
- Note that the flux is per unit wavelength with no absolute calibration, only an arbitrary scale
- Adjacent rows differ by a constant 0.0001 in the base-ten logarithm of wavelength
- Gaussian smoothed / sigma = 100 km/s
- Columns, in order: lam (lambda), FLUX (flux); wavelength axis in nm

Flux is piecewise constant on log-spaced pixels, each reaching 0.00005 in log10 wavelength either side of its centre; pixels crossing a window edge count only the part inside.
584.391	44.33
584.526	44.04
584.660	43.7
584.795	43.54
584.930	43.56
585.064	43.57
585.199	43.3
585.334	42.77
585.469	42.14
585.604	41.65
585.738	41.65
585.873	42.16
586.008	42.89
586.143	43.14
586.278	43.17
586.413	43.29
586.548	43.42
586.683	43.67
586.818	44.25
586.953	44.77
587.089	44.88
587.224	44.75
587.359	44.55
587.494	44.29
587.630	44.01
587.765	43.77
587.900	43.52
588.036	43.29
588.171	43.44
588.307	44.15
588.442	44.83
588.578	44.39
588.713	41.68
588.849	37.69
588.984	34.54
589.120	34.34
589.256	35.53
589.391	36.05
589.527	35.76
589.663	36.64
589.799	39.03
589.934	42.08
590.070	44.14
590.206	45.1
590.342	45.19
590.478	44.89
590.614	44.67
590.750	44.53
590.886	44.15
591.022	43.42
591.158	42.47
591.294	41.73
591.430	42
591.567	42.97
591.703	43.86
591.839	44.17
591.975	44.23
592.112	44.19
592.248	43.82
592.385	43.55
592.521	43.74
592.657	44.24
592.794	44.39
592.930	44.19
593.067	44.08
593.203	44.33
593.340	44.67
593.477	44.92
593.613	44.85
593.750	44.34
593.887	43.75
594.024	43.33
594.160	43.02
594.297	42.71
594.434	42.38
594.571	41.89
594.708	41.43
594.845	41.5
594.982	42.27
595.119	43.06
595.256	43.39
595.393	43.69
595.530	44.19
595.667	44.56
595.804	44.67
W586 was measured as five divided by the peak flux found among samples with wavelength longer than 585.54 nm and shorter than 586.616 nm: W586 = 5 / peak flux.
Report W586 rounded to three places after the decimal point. 0.115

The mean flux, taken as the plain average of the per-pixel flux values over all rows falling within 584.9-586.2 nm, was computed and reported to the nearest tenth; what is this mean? 42.7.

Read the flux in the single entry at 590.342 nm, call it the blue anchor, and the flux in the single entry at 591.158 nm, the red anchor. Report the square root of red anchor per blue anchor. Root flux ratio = 0.97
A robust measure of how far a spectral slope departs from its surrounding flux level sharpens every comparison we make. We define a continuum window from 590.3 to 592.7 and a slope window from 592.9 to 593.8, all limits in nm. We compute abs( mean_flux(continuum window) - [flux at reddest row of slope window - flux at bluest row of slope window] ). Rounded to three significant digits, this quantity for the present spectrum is 43.6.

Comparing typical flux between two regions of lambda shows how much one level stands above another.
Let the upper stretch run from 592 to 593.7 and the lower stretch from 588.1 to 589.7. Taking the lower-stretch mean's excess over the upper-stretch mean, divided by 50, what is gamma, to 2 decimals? -0.10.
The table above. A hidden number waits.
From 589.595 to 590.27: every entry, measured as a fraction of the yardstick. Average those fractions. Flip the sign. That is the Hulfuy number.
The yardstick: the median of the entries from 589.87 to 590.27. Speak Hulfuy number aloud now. -0.94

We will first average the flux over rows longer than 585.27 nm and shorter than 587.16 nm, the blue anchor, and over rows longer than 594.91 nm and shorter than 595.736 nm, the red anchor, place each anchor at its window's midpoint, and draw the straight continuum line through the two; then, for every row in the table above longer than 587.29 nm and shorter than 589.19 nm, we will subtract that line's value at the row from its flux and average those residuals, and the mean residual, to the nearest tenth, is -1.2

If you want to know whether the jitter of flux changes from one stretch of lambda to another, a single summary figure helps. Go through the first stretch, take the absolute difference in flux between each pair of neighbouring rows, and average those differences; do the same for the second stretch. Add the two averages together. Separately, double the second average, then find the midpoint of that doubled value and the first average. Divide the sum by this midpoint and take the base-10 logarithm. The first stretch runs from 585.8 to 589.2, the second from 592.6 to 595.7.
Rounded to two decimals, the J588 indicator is 0.17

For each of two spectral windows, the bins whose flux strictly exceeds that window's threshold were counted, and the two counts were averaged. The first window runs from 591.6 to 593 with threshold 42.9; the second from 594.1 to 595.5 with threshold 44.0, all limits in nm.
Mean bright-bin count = 5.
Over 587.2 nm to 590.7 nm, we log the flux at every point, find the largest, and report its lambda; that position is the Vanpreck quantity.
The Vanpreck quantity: 590.342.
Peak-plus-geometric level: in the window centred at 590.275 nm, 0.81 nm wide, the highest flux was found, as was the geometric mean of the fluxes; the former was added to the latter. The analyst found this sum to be 90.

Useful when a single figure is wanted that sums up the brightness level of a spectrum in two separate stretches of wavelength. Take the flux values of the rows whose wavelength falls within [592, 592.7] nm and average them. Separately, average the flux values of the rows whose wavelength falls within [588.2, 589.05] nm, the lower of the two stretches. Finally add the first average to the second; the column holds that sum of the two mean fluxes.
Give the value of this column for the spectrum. 85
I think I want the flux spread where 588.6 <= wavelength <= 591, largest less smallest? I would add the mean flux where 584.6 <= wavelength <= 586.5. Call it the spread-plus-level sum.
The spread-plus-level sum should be 53.7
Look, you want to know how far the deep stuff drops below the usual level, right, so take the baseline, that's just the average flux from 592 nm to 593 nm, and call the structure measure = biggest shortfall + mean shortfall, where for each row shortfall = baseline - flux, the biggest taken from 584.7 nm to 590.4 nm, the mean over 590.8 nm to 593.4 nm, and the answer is 10.0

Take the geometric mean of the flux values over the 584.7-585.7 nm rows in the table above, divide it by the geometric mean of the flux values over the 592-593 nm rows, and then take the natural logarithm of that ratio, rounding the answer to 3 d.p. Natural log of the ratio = -0.025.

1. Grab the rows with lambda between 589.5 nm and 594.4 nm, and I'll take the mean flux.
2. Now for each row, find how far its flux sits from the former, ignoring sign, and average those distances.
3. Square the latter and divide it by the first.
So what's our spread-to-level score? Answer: 0.043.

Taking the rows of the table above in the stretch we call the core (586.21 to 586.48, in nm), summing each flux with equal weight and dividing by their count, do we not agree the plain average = 43.2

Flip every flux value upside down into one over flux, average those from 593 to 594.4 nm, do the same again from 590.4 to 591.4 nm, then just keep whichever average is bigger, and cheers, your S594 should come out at 0.0229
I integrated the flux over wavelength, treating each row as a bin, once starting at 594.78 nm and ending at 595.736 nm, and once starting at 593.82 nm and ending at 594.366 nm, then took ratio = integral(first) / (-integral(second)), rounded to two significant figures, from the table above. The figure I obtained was -1.8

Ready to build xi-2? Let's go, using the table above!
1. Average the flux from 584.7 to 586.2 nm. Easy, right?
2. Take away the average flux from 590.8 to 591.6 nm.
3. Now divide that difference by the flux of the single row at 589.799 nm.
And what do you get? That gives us 0.00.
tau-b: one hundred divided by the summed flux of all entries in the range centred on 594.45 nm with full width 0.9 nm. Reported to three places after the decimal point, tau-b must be 0.338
